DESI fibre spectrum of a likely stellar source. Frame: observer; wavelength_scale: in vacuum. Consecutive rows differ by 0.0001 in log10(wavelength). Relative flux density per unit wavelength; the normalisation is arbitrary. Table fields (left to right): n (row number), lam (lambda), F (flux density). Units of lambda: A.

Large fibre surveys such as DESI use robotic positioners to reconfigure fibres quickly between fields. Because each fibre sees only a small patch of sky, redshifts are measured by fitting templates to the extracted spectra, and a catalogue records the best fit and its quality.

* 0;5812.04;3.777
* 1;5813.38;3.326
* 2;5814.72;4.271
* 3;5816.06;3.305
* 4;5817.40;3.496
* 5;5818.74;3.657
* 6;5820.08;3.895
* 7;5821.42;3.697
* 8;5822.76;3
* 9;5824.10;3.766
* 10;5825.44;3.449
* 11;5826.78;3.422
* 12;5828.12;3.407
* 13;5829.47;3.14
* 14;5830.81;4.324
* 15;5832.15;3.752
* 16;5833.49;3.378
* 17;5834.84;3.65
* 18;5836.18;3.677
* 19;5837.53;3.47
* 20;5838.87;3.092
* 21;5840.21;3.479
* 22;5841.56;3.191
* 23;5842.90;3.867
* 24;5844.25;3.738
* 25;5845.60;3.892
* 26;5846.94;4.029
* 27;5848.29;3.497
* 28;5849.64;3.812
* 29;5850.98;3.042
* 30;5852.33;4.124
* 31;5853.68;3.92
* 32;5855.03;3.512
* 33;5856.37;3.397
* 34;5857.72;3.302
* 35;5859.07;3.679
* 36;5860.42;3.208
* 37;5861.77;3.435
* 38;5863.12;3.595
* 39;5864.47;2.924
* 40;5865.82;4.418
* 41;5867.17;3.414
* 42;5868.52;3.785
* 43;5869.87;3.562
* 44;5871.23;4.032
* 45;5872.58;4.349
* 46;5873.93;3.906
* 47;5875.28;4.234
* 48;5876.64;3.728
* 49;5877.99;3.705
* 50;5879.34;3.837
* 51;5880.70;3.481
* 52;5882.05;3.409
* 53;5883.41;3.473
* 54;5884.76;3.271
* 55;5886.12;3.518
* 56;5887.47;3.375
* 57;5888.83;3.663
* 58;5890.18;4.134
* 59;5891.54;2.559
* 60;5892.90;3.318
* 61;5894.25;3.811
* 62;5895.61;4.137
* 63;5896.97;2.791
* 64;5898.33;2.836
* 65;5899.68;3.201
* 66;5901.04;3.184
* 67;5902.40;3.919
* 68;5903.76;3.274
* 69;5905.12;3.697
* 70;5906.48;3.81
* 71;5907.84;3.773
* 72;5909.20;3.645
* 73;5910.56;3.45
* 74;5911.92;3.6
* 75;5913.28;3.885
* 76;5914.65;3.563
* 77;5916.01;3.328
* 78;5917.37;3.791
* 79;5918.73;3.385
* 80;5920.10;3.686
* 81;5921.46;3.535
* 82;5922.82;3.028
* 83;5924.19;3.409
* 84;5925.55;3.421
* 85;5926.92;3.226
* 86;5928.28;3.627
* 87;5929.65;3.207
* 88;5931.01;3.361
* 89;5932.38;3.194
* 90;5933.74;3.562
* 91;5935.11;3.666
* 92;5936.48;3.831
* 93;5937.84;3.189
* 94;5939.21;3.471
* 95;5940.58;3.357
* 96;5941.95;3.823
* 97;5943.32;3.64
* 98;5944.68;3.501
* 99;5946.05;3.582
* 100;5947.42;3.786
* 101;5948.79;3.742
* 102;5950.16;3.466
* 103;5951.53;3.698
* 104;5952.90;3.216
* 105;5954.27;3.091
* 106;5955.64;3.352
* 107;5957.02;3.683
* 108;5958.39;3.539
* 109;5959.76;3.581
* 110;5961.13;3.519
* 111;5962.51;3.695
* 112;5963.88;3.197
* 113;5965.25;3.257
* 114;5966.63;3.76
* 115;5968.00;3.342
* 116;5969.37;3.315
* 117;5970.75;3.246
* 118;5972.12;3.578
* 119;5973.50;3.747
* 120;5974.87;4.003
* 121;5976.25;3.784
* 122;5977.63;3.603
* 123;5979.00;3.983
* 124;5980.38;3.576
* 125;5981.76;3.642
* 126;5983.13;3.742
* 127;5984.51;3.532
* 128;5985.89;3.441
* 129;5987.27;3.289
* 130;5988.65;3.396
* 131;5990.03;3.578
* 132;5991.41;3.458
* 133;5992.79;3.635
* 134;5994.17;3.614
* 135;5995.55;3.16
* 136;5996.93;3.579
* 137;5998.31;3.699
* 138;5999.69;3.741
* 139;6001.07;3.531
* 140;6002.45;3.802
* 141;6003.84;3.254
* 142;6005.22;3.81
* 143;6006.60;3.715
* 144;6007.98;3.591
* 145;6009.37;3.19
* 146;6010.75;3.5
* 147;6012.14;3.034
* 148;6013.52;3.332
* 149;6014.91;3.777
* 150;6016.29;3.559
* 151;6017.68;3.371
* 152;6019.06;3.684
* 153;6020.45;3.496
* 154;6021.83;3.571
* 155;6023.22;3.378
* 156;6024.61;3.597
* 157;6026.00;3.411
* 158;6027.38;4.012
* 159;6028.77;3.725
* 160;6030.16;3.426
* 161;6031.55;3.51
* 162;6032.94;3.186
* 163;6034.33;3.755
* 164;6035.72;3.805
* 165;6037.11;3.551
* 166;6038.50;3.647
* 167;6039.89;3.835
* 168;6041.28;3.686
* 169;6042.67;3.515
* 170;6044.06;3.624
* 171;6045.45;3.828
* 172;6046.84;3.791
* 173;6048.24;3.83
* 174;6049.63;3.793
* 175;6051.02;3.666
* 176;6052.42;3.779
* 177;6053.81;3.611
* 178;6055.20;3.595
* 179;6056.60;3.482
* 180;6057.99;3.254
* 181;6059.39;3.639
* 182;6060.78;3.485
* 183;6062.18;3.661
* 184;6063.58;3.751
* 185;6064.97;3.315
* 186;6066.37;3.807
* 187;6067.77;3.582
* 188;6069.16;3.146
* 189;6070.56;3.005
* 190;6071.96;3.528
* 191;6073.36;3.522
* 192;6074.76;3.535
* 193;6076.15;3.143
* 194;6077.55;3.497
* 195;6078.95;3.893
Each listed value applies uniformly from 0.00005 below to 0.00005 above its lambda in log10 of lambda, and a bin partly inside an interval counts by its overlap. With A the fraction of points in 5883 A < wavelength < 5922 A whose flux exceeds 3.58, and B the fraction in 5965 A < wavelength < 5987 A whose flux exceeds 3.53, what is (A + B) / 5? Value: 0.23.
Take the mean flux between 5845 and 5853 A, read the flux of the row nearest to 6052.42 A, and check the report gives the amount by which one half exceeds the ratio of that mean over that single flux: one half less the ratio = -0.488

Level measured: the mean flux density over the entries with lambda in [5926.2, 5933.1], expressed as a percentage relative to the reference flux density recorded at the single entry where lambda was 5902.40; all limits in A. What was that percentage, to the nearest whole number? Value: 85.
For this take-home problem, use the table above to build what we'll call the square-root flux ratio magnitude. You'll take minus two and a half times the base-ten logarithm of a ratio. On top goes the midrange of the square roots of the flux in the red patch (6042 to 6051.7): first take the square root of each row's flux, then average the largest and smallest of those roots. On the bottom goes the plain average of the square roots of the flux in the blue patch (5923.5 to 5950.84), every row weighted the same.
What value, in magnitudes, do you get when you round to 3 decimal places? -0.026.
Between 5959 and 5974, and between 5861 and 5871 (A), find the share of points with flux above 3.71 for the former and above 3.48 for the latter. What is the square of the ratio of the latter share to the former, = 10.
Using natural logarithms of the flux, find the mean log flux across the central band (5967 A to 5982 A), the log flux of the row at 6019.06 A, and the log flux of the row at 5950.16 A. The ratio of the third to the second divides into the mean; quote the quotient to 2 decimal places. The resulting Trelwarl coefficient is 1.35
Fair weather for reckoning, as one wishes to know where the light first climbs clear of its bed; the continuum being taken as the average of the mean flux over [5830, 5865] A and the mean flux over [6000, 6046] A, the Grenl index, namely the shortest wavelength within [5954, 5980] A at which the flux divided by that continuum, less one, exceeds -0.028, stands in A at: 5957.02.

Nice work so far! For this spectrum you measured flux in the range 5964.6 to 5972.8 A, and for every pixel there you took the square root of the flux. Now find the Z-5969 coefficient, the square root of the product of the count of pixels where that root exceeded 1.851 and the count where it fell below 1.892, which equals 3.2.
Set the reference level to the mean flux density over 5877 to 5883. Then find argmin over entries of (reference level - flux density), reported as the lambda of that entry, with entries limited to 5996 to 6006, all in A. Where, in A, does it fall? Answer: 6005.22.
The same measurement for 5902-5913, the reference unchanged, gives 5902.40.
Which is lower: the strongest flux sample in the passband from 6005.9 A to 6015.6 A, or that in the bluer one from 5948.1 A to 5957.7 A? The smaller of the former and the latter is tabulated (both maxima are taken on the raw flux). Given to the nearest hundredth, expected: 3.74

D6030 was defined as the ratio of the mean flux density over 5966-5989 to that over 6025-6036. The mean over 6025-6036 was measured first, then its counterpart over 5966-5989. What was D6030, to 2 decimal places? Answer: 1.00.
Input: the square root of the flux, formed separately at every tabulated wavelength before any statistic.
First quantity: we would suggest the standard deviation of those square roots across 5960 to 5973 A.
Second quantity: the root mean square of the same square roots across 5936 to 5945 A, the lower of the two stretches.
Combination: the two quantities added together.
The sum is 1.94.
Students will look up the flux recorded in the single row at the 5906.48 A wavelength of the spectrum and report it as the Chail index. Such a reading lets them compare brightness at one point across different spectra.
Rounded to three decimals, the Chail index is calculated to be 3.810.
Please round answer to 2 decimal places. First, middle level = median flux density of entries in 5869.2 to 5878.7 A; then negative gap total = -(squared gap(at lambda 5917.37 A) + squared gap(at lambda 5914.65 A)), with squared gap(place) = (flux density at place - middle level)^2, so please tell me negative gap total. -0.13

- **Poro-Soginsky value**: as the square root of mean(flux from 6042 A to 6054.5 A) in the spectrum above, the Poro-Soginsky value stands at 1.93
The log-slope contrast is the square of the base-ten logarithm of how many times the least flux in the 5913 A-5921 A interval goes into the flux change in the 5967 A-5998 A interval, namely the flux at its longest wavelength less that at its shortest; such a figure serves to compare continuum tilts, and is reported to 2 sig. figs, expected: 1.3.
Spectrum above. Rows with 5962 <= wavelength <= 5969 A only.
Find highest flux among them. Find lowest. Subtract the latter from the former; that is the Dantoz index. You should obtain 0.56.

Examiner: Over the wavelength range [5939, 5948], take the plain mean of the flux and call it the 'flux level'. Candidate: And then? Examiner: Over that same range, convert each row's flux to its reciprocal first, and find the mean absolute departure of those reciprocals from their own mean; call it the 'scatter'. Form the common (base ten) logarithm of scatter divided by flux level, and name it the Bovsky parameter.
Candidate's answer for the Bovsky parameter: -2.5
